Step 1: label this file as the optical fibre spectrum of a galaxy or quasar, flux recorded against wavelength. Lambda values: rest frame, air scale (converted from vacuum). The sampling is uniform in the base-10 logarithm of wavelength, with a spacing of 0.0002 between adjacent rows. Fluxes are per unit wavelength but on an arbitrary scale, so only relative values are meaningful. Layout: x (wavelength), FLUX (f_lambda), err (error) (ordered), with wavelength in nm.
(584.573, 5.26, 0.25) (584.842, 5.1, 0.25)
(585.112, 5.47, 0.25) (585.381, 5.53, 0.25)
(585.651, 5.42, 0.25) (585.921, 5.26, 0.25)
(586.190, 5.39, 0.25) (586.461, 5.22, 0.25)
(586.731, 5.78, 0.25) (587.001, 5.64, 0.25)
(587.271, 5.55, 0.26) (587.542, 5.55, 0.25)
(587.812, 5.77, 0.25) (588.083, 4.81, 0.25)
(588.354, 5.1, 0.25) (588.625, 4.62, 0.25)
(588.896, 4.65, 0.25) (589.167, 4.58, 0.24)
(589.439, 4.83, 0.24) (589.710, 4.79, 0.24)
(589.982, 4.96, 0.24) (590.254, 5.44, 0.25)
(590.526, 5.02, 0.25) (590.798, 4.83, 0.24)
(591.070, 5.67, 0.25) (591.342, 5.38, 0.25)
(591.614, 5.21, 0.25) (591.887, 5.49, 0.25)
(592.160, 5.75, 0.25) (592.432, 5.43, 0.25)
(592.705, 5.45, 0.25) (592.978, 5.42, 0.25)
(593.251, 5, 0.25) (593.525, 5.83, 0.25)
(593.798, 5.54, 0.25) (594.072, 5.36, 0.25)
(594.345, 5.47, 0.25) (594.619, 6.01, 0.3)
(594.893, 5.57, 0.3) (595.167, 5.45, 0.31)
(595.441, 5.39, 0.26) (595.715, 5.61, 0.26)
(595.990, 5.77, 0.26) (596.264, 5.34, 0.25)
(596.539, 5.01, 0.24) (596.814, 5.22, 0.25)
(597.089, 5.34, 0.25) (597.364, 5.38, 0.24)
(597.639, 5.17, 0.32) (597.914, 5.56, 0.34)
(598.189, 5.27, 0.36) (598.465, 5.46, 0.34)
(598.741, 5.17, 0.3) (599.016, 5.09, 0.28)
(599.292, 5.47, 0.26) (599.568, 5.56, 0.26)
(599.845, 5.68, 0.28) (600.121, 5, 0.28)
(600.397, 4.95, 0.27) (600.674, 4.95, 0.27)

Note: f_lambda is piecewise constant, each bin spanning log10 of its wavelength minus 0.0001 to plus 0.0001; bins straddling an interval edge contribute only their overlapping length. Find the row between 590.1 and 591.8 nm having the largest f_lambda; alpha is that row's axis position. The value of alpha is 591.070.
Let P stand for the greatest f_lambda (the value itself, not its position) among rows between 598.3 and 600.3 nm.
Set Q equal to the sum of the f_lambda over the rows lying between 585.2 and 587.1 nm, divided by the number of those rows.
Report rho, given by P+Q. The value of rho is 11.1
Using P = 5.68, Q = 5.46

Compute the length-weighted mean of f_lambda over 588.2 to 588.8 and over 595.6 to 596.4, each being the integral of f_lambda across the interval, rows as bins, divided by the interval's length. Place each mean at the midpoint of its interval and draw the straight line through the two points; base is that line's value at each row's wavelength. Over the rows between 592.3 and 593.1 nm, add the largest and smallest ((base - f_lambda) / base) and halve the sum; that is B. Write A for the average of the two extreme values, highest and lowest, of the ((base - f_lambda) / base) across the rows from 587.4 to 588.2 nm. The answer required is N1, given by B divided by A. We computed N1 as 0.3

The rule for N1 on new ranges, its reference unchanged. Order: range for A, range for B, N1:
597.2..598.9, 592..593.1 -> -0.9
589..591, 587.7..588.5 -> 11.8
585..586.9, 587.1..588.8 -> 0.4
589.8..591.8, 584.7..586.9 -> 5.4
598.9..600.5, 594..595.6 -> -0.4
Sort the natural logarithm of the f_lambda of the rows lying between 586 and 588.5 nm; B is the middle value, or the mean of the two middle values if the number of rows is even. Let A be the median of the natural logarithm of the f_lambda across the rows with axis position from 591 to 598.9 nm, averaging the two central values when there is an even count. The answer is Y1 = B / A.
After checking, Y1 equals 1.01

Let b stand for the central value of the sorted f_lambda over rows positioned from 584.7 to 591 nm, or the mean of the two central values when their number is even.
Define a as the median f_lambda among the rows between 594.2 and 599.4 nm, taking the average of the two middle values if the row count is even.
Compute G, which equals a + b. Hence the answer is 10.61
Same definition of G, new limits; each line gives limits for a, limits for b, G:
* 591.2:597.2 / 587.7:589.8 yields 10.24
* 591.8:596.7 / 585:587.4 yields 10.93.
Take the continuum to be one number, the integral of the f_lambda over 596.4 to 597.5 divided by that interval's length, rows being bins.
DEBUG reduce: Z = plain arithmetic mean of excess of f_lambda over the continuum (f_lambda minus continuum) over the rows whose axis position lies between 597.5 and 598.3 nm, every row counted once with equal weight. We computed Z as 0.10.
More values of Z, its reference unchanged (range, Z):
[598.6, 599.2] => -0.10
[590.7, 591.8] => 0.04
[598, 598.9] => 0.07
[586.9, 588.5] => 0.17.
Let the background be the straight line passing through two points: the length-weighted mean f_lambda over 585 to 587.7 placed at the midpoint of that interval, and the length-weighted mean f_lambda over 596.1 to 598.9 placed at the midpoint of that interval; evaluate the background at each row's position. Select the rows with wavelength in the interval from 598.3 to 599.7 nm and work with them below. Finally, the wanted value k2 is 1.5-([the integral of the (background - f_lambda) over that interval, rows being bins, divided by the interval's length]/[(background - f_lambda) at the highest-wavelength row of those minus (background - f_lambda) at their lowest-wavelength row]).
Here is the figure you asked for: 0.9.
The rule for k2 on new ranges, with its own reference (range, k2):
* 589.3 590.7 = 3.5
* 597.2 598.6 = 0.7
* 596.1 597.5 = 2.2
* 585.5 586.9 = 1.7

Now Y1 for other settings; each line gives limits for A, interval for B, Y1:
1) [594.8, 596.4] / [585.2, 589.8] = 0.97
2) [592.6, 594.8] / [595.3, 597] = 0.99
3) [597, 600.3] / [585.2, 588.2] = 1.02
